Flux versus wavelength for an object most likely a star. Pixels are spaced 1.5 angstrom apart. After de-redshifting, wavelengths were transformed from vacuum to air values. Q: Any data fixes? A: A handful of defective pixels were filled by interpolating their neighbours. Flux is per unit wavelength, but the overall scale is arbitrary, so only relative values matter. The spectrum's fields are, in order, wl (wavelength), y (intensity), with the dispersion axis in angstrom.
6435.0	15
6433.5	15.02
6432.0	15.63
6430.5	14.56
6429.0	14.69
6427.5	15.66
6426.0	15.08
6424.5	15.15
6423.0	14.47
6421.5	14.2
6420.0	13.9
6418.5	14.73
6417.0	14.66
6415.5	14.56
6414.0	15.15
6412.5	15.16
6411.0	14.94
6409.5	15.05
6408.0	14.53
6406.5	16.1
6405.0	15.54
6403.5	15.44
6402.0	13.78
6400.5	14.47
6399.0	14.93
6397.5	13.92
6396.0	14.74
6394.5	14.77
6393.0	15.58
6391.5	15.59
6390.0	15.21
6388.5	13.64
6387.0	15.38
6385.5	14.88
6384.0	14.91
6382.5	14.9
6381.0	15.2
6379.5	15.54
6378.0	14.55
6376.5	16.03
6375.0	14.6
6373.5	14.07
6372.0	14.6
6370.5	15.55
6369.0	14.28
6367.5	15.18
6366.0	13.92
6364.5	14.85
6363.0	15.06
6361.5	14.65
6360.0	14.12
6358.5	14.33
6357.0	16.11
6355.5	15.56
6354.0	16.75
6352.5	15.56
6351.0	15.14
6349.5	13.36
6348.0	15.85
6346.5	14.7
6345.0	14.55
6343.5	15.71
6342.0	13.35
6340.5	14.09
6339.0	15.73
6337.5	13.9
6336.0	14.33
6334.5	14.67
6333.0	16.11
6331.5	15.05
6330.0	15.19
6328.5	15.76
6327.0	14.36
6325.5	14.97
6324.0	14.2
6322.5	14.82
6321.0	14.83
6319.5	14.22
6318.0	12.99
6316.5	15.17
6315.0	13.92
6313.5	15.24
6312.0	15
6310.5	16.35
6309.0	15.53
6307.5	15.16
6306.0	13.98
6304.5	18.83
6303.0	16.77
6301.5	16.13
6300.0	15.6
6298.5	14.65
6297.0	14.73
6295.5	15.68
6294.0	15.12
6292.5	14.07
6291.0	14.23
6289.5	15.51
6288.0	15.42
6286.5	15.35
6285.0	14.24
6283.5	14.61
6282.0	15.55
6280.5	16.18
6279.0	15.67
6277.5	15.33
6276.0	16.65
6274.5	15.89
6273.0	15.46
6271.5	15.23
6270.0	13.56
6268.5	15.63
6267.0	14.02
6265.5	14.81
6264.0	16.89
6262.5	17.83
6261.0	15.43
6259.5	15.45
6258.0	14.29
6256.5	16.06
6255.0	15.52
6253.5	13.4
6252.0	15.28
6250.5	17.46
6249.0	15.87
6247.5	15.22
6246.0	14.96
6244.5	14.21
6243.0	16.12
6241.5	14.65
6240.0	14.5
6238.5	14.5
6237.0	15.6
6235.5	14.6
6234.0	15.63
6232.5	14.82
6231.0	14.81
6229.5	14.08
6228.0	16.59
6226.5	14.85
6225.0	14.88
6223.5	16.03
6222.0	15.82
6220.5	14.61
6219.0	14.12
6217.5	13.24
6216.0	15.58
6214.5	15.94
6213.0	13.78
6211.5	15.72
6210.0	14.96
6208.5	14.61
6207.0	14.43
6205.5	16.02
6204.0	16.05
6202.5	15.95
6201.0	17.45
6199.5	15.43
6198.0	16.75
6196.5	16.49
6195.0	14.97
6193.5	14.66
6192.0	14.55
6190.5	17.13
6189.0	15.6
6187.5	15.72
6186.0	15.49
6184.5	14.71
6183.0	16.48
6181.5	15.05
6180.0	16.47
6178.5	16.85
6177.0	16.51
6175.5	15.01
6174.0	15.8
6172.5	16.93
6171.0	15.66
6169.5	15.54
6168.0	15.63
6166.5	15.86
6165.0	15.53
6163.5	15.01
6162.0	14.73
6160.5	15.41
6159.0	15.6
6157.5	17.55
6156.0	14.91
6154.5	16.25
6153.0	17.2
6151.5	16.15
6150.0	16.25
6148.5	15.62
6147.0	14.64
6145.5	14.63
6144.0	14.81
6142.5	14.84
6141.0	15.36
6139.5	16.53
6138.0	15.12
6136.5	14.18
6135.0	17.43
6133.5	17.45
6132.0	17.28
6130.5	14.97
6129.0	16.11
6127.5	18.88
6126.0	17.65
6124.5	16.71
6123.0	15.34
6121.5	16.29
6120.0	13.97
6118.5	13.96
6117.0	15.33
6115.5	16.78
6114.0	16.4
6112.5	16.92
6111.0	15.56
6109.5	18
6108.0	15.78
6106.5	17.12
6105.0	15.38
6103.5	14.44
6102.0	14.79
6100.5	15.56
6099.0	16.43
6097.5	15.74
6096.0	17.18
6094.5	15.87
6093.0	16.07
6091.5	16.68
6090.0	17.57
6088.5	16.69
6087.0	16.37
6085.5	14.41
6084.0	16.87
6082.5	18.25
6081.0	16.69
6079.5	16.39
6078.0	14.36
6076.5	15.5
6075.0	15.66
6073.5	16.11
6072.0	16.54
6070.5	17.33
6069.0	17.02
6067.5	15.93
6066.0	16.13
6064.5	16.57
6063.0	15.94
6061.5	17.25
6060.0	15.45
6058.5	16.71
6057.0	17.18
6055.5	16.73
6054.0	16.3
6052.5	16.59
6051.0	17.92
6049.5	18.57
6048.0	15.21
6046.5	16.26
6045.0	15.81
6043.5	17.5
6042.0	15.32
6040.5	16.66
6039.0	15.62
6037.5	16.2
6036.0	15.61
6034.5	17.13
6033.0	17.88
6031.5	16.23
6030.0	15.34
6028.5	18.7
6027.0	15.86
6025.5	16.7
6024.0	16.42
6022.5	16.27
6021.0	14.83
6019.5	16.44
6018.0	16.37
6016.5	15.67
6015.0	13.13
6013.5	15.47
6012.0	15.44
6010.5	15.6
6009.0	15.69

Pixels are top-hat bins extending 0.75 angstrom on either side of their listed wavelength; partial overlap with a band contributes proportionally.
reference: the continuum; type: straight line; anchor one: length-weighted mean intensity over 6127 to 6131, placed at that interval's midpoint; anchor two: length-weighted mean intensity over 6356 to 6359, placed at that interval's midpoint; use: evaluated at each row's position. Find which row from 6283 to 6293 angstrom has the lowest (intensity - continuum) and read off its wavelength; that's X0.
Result 6292.5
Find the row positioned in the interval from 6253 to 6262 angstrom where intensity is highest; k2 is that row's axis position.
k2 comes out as 6256.5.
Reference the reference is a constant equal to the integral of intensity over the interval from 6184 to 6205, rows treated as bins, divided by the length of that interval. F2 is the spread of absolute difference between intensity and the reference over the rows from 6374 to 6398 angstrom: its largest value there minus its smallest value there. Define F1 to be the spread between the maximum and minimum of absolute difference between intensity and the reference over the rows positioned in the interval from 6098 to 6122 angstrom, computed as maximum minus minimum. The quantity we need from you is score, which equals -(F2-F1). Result 0.2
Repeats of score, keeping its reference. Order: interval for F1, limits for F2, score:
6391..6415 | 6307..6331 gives -1.0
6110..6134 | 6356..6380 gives 1.2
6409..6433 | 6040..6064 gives -1.0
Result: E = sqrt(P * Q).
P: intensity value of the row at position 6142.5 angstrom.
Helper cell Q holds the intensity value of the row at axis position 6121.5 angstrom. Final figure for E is 15.5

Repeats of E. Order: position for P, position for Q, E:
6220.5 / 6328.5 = 15.2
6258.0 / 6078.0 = 14.3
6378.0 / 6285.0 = 14.4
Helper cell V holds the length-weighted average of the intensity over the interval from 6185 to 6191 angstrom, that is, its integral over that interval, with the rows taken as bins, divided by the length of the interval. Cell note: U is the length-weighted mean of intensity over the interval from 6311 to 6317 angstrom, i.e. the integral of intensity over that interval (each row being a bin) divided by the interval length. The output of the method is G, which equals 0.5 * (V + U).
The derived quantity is 15.4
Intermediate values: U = 14.9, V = 15.9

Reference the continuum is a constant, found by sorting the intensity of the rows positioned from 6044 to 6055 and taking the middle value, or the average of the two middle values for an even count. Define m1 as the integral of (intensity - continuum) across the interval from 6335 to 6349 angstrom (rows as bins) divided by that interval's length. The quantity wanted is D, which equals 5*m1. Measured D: -8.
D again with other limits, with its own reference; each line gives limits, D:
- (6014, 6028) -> -3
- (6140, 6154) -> -4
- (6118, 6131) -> -1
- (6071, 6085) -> 0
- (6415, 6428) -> -8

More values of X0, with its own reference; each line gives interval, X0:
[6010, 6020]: 6015.0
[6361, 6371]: 6366.0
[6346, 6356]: 6349.5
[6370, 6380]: 6373.5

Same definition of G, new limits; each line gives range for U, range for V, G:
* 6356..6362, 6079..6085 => 15.9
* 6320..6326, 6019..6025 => 15.3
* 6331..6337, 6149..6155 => 15.7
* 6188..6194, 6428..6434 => 15.3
